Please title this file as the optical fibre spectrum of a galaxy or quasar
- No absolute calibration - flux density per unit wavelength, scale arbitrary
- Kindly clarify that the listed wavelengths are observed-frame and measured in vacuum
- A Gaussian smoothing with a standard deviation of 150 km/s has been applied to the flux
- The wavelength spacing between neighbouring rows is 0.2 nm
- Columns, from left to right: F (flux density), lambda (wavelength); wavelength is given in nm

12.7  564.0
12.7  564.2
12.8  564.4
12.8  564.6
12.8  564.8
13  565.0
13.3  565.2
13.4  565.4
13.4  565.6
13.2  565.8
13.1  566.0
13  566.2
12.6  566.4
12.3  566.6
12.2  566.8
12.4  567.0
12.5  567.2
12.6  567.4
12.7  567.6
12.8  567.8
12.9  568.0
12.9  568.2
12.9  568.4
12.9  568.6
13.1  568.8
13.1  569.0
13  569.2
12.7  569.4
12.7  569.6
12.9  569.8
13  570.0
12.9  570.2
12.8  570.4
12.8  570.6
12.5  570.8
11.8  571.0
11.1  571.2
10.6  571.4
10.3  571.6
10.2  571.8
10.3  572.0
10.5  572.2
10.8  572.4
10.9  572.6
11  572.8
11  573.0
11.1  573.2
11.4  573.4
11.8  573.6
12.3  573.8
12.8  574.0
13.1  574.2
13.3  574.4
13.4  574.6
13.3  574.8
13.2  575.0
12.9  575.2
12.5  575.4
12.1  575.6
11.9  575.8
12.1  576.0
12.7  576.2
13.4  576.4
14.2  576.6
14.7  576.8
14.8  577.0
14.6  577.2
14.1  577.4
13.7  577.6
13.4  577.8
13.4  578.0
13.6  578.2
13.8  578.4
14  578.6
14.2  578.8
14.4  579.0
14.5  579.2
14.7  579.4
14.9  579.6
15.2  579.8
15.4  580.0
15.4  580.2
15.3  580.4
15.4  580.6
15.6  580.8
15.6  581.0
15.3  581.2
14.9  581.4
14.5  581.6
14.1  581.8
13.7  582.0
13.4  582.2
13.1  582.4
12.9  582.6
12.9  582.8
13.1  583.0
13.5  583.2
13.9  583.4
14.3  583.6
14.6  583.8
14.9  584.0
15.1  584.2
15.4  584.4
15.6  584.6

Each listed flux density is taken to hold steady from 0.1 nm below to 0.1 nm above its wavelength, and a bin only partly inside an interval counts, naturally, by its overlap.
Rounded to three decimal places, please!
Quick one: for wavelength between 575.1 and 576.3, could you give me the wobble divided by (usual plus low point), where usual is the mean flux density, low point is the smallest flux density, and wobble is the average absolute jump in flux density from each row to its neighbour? 0.015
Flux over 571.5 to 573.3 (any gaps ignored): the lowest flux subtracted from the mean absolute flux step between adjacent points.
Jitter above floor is -10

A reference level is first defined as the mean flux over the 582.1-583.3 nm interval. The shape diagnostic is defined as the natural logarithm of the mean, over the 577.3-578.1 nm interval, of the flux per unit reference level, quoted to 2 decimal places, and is 0.04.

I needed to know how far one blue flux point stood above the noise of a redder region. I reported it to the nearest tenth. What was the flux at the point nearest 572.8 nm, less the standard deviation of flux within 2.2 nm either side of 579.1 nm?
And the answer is 10.3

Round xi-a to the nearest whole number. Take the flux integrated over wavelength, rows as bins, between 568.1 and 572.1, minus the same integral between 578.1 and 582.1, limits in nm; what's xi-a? -10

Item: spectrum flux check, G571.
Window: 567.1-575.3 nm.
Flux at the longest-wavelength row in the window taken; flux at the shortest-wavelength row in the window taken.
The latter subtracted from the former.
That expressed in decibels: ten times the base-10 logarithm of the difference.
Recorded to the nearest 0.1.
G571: -4.0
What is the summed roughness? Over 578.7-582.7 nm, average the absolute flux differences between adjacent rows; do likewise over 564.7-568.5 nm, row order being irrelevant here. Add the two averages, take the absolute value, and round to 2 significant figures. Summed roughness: 0.37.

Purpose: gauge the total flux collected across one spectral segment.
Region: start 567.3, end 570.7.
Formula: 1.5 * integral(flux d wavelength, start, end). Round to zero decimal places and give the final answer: 66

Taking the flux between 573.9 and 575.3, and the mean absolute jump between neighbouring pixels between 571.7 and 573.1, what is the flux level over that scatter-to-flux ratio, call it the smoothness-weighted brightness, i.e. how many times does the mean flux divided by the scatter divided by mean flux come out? 1296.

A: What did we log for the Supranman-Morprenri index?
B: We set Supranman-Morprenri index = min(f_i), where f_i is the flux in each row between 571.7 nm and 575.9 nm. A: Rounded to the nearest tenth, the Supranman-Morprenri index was 10.2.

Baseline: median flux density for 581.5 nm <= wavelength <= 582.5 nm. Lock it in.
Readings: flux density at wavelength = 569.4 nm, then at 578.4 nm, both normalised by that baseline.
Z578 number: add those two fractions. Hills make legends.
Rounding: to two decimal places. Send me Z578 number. 1.93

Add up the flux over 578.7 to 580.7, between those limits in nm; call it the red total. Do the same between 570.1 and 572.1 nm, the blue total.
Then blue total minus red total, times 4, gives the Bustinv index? -136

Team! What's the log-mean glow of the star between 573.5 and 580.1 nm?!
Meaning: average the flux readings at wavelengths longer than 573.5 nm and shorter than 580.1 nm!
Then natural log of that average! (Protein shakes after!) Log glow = 2.61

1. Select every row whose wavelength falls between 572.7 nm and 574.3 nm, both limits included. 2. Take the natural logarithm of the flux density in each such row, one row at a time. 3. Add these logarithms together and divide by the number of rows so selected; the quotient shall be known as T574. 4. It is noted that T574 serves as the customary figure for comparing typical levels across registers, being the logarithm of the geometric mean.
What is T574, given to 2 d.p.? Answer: 2.47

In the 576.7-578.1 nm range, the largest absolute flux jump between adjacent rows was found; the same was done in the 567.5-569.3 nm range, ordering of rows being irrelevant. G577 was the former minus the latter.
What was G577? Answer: 0.30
